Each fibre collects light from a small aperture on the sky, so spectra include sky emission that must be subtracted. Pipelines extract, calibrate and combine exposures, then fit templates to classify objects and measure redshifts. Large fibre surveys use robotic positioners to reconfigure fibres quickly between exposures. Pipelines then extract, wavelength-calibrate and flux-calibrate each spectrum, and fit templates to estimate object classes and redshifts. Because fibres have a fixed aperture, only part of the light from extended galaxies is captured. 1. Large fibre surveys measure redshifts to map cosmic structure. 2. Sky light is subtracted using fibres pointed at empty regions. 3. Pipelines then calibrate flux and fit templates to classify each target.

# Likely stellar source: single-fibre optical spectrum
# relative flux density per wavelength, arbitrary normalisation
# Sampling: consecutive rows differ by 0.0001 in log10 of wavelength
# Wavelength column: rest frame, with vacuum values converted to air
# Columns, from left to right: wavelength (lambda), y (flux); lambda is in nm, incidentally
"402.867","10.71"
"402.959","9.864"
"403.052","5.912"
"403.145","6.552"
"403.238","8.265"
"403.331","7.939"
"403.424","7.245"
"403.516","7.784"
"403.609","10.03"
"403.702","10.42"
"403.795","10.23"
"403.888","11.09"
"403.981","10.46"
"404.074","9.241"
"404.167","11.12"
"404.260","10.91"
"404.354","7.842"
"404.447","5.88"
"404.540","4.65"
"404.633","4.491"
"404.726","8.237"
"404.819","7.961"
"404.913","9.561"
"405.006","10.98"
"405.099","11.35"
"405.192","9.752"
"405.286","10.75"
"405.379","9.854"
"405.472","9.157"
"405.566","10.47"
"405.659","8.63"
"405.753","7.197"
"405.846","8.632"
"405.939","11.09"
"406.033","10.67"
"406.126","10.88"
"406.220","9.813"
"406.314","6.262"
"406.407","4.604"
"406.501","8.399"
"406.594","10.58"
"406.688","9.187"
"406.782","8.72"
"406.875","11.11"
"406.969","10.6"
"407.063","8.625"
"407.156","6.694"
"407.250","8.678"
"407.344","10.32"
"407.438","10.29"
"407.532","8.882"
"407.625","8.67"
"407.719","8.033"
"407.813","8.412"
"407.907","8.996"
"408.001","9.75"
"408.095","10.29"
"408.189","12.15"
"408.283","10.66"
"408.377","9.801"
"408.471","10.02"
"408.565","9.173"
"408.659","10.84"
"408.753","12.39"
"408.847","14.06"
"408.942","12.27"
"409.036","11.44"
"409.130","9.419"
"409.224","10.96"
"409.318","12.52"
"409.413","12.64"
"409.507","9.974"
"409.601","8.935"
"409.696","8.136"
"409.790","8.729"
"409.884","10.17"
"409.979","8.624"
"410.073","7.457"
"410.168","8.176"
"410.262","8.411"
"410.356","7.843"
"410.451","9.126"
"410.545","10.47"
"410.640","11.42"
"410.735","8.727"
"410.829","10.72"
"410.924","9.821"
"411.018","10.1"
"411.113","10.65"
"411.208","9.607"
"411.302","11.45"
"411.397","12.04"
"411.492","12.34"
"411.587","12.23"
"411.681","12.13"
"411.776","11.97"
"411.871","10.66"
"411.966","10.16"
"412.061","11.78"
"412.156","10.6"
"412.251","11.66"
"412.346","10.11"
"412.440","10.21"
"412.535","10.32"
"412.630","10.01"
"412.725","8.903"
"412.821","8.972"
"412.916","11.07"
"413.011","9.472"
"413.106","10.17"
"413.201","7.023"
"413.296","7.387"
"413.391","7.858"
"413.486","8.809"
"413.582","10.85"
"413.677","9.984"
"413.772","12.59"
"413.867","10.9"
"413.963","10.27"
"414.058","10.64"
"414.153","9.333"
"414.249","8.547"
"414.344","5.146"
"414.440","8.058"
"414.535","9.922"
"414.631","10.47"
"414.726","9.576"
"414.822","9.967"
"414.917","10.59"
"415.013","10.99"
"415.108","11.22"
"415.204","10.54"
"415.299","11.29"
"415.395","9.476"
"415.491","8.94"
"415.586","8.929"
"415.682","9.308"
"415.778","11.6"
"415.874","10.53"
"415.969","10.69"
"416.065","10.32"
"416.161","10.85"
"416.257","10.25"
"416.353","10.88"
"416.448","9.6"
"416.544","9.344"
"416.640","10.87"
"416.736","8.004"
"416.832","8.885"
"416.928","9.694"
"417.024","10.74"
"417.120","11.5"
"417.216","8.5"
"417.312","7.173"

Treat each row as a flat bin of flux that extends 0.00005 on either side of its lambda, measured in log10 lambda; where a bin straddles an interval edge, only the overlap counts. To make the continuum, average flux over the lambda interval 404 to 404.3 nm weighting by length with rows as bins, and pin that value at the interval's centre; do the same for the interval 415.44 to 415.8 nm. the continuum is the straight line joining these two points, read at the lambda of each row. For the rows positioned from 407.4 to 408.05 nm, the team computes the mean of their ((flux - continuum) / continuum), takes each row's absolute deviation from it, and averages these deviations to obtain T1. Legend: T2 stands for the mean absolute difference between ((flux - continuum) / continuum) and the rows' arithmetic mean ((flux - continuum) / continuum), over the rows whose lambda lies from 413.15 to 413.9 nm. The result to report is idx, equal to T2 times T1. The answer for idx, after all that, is 0.010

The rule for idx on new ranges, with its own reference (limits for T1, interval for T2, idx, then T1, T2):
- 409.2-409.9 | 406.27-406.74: 0.025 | 0.13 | 0.186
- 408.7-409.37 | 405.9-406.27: 0.004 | 0.11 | 0.038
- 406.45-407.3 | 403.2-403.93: 0.013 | 0.10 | 0.127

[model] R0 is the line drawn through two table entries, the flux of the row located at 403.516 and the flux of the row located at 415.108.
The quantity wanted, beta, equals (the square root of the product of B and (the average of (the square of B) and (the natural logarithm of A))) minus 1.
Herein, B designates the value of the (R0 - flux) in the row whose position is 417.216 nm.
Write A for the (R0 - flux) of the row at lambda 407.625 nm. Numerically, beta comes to 3.1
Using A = 0.3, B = 3.3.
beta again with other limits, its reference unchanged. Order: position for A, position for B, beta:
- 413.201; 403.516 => -1.0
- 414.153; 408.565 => -0.8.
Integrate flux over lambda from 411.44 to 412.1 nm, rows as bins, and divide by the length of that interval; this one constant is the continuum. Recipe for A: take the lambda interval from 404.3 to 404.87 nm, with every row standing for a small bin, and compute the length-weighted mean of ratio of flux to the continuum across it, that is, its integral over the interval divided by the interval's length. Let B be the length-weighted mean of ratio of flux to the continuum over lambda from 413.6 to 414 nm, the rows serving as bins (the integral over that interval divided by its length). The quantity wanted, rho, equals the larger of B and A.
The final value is 0.94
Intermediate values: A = 0.57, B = 0.94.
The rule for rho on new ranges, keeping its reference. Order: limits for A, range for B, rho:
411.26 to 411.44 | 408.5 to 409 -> 1.01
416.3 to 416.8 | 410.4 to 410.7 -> 0.88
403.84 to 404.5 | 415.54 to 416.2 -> 0.89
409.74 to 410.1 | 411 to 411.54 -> 0.95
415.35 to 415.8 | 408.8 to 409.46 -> 1.02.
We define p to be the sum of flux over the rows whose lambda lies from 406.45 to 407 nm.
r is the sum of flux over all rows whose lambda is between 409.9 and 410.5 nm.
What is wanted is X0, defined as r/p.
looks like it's 0.85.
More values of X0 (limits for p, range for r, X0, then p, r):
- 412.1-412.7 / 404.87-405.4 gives 0.99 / 62.9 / 62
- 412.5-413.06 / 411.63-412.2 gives 1.15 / 58.7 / 67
